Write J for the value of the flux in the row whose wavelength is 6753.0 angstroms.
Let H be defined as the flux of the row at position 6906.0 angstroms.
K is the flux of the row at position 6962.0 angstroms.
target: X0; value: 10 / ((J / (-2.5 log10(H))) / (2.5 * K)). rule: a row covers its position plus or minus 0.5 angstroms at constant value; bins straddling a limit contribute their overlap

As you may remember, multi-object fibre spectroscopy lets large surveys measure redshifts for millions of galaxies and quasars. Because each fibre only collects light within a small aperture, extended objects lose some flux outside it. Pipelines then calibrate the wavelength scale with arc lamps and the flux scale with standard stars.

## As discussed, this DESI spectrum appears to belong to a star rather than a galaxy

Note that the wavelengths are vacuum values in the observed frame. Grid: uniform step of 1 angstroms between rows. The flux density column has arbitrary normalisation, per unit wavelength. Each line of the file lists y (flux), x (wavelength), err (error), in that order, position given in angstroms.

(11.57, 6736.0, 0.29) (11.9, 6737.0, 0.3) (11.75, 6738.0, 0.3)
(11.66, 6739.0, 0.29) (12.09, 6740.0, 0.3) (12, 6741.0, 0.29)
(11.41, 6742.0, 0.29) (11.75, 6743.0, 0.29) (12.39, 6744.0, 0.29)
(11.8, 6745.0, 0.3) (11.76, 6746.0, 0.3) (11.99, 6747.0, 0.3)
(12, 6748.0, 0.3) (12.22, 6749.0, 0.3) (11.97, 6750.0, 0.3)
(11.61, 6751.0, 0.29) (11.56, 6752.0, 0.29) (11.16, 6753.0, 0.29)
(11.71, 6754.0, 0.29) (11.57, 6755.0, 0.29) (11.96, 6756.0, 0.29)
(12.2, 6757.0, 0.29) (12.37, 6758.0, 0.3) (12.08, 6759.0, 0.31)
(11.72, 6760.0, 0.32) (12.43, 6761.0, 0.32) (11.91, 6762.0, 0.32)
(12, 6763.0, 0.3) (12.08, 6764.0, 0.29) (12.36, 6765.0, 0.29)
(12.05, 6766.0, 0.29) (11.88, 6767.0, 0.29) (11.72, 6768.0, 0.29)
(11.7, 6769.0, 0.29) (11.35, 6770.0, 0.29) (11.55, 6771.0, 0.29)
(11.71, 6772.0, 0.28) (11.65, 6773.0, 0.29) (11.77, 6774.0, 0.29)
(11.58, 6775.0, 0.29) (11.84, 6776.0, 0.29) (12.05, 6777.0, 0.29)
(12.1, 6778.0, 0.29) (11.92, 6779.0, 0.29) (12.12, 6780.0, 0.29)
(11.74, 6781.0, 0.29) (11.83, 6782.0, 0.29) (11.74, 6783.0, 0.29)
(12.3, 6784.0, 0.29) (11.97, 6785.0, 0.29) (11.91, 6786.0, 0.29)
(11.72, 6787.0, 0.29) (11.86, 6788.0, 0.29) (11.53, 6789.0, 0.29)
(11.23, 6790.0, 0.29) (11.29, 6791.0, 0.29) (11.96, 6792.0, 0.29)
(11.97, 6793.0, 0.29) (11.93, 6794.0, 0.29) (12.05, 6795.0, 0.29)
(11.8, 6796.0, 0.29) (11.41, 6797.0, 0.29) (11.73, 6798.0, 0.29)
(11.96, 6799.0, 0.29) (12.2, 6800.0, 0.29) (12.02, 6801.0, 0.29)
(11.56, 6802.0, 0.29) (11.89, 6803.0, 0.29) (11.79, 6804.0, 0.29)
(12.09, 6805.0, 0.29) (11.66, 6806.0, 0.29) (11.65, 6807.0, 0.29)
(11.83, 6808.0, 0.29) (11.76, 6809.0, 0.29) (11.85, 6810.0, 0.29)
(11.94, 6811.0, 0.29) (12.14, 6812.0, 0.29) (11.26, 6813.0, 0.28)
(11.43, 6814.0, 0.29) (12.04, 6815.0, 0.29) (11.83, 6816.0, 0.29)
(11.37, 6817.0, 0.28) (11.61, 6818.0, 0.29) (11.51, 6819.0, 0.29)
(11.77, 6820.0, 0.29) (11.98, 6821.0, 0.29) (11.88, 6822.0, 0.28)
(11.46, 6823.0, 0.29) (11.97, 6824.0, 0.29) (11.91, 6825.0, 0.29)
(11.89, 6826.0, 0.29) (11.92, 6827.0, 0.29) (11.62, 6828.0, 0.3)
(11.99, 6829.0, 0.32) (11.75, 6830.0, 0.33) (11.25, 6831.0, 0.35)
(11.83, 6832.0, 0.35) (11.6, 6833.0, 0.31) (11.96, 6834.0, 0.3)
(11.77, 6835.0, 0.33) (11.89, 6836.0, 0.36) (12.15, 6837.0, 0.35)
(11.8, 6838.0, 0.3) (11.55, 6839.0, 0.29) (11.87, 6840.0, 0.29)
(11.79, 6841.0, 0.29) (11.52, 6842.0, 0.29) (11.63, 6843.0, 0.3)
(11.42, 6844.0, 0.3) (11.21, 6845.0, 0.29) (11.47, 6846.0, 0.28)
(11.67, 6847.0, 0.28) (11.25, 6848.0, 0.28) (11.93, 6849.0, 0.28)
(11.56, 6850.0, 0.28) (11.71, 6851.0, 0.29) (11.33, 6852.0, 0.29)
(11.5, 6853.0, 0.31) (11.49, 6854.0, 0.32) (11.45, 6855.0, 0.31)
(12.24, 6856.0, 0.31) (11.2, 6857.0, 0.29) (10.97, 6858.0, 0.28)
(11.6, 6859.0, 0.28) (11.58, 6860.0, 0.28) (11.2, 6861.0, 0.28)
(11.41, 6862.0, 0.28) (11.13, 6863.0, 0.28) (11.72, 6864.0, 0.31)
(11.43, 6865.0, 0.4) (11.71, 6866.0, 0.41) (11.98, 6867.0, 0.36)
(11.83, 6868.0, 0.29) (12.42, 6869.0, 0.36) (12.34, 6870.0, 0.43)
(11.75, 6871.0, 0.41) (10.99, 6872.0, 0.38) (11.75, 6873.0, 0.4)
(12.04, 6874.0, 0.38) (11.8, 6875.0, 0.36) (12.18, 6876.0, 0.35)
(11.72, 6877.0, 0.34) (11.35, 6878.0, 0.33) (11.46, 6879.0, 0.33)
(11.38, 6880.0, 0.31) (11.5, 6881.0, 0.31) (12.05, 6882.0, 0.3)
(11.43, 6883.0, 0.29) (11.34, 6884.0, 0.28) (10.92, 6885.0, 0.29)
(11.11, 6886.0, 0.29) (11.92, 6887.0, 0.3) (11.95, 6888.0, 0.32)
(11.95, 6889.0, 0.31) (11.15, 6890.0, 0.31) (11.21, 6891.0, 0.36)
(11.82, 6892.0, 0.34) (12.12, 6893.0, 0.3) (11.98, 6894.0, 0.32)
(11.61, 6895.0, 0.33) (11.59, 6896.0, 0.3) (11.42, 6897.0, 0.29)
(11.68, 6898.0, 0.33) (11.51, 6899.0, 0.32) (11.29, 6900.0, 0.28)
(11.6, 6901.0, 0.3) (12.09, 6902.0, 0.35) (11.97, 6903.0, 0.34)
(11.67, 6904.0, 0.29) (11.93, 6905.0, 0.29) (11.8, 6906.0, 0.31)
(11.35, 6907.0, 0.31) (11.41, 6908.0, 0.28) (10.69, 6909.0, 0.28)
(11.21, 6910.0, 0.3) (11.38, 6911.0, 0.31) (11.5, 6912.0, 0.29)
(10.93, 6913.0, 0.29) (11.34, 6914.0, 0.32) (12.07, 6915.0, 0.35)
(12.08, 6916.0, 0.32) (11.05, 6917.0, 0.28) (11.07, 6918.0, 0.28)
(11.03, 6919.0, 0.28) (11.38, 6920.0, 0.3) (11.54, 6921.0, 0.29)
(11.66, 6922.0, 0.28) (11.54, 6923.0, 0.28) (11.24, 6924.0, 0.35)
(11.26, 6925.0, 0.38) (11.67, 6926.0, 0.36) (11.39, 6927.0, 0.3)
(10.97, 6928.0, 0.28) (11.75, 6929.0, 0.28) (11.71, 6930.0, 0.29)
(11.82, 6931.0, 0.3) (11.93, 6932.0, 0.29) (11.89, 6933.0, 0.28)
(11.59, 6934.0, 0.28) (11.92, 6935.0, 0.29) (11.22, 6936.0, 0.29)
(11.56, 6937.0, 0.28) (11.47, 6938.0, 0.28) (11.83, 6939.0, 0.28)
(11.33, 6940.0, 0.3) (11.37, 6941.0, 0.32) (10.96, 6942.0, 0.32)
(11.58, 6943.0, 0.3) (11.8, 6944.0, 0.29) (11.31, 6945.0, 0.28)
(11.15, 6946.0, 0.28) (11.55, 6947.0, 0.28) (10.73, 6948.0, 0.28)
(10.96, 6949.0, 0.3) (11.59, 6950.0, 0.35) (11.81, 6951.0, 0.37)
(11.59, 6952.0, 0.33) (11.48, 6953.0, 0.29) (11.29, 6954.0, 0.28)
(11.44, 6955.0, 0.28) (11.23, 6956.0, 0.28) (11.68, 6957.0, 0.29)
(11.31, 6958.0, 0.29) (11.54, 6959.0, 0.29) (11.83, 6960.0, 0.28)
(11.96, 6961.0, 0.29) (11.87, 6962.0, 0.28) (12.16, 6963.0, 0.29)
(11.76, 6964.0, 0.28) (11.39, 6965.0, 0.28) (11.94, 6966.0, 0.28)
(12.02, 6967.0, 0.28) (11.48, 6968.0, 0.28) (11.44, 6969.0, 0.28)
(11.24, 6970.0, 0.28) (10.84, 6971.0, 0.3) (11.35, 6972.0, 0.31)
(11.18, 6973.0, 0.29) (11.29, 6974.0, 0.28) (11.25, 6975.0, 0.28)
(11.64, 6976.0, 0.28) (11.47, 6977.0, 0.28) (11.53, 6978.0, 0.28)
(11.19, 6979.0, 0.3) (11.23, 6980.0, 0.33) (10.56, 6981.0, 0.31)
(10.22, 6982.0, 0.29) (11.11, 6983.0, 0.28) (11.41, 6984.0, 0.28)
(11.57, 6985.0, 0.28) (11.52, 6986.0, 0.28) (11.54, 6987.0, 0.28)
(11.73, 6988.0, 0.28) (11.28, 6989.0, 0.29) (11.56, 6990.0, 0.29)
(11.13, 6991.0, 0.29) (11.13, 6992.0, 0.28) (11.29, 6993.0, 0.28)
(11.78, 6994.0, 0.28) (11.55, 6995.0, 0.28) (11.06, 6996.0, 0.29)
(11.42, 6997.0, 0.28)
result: -71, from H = 11.8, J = 11.16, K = 11.87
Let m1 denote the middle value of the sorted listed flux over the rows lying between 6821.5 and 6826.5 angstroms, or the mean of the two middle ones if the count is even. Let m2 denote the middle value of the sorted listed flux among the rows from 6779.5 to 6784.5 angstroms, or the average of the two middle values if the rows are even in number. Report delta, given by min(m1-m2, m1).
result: 0.06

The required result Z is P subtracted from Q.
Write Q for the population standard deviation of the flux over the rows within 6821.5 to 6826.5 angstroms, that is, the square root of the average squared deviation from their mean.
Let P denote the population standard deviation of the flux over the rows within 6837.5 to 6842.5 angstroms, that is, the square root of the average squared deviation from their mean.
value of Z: 0.04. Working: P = 0.14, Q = 0.18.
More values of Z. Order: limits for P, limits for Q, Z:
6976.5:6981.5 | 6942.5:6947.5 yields -0.12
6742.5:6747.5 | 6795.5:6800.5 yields 0.02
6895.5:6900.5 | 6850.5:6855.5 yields -0.01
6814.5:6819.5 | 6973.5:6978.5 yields -0.09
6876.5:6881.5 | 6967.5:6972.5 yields 0.10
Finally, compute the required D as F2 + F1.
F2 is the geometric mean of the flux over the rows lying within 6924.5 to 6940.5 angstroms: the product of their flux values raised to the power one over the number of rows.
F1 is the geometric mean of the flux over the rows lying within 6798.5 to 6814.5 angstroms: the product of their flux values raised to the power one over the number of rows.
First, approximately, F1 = 11.8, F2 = 11.6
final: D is 23.4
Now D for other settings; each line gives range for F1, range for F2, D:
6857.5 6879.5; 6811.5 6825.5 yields 23.4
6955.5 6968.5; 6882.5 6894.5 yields 23.3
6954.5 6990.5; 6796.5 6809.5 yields 23.2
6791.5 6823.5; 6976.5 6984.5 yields 22.9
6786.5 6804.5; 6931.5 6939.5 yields 23.4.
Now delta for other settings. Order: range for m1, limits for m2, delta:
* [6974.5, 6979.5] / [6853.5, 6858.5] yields 0.02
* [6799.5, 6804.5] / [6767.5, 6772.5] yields 0.19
